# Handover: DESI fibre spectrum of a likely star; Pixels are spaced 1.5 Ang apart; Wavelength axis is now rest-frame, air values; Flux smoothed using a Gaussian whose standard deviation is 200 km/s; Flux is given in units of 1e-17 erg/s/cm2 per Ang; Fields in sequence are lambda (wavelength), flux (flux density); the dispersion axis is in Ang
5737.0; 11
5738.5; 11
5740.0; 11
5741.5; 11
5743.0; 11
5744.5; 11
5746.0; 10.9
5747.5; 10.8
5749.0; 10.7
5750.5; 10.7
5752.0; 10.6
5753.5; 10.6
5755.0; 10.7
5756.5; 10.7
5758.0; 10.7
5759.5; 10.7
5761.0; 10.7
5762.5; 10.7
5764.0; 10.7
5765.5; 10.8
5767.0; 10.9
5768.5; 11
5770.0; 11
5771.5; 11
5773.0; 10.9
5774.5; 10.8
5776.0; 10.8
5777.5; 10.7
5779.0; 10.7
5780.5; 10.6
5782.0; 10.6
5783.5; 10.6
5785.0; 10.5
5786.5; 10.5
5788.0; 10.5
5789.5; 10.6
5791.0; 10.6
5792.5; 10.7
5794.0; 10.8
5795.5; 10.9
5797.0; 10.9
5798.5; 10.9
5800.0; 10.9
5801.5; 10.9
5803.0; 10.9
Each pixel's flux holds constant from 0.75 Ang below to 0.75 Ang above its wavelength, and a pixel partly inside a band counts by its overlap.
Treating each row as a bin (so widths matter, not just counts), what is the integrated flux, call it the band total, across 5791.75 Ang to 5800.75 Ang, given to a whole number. 98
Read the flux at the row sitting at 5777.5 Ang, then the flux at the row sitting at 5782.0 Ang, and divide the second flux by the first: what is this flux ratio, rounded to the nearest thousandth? 0.991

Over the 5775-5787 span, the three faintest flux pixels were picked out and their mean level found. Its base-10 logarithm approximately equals 1.023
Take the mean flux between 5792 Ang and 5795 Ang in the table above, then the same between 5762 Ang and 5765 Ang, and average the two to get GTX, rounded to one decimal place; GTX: 10.7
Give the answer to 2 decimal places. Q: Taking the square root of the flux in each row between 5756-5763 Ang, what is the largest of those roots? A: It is 3.27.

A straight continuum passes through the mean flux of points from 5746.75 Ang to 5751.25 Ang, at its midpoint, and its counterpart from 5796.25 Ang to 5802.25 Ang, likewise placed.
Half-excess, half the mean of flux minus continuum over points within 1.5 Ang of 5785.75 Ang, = -0.18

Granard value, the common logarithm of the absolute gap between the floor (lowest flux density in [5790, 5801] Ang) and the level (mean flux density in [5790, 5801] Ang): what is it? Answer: -0.67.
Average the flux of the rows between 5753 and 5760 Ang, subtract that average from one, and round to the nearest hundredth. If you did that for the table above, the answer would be -9.68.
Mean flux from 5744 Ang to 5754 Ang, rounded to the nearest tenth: 10.8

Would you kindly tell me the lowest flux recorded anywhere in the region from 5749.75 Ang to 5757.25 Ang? 10.6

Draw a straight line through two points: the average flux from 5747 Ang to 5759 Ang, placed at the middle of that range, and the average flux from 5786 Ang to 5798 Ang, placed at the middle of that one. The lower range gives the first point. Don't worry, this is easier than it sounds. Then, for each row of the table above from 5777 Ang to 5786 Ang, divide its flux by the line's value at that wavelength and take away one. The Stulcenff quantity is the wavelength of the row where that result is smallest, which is 5785.0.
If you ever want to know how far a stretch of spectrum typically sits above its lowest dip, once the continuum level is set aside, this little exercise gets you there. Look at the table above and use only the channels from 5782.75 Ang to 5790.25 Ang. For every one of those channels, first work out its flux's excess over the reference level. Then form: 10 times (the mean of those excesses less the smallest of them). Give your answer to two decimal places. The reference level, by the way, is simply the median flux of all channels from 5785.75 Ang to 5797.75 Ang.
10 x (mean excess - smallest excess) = 0.40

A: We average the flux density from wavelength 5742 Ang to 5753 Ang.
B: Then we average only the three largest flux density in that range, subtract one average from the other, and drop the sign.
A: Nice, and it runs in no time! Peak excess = 0.15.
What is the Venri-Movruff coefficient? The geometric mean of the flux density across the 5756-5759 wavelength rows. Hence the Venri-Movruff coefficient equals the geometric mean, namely 10.7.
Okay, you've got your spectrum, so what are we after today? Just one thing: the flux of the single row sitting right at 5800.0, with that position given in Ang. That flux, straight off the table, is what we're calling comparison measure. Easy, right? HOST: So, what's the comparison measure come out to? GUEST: 10.9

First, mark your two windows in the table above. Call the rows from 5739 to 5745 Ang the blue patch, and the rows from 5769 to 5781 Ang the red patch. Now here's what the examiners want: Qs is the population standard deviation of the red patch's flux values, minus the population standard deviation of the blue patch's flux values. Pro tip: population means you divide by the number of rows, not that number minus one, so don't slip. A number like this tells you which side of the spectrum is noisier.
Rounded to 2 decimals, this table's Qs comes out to 0.14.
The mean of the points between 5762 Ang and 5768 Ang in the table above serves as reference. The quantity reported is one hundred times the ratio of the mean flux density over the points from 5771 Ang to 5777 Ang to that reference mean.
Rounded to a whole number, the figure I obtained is 101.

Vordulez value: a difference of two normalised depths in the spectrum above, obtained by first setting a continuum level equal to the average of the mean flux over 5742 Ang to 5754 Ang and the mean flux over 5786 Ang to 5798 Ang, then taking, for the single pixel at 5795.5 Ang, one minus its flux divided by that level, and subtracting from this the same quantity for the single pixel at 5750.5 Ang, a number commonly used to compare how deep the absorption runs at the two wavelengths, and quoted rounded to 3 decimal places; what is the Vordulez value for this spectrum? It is -0.019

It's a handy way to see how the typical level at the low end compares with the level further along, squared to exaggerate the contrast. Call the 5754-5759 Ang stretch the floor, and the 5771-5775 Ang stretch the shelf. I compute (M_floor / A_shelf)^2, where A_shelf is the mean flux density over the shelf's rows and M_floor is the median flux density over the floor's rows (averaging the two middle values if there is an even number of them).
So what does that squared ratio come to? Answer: 0.96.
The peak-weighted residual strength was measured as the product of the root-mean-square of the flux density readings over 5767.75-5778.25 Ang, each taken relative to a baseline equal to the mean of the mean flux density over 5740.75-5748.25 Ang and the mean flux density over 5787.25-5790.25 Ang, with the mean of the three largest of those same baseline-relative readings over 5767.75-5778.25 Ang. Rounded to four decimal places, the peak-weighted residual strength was 0.0459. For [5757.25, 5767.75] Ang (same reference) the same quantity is 0.0040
